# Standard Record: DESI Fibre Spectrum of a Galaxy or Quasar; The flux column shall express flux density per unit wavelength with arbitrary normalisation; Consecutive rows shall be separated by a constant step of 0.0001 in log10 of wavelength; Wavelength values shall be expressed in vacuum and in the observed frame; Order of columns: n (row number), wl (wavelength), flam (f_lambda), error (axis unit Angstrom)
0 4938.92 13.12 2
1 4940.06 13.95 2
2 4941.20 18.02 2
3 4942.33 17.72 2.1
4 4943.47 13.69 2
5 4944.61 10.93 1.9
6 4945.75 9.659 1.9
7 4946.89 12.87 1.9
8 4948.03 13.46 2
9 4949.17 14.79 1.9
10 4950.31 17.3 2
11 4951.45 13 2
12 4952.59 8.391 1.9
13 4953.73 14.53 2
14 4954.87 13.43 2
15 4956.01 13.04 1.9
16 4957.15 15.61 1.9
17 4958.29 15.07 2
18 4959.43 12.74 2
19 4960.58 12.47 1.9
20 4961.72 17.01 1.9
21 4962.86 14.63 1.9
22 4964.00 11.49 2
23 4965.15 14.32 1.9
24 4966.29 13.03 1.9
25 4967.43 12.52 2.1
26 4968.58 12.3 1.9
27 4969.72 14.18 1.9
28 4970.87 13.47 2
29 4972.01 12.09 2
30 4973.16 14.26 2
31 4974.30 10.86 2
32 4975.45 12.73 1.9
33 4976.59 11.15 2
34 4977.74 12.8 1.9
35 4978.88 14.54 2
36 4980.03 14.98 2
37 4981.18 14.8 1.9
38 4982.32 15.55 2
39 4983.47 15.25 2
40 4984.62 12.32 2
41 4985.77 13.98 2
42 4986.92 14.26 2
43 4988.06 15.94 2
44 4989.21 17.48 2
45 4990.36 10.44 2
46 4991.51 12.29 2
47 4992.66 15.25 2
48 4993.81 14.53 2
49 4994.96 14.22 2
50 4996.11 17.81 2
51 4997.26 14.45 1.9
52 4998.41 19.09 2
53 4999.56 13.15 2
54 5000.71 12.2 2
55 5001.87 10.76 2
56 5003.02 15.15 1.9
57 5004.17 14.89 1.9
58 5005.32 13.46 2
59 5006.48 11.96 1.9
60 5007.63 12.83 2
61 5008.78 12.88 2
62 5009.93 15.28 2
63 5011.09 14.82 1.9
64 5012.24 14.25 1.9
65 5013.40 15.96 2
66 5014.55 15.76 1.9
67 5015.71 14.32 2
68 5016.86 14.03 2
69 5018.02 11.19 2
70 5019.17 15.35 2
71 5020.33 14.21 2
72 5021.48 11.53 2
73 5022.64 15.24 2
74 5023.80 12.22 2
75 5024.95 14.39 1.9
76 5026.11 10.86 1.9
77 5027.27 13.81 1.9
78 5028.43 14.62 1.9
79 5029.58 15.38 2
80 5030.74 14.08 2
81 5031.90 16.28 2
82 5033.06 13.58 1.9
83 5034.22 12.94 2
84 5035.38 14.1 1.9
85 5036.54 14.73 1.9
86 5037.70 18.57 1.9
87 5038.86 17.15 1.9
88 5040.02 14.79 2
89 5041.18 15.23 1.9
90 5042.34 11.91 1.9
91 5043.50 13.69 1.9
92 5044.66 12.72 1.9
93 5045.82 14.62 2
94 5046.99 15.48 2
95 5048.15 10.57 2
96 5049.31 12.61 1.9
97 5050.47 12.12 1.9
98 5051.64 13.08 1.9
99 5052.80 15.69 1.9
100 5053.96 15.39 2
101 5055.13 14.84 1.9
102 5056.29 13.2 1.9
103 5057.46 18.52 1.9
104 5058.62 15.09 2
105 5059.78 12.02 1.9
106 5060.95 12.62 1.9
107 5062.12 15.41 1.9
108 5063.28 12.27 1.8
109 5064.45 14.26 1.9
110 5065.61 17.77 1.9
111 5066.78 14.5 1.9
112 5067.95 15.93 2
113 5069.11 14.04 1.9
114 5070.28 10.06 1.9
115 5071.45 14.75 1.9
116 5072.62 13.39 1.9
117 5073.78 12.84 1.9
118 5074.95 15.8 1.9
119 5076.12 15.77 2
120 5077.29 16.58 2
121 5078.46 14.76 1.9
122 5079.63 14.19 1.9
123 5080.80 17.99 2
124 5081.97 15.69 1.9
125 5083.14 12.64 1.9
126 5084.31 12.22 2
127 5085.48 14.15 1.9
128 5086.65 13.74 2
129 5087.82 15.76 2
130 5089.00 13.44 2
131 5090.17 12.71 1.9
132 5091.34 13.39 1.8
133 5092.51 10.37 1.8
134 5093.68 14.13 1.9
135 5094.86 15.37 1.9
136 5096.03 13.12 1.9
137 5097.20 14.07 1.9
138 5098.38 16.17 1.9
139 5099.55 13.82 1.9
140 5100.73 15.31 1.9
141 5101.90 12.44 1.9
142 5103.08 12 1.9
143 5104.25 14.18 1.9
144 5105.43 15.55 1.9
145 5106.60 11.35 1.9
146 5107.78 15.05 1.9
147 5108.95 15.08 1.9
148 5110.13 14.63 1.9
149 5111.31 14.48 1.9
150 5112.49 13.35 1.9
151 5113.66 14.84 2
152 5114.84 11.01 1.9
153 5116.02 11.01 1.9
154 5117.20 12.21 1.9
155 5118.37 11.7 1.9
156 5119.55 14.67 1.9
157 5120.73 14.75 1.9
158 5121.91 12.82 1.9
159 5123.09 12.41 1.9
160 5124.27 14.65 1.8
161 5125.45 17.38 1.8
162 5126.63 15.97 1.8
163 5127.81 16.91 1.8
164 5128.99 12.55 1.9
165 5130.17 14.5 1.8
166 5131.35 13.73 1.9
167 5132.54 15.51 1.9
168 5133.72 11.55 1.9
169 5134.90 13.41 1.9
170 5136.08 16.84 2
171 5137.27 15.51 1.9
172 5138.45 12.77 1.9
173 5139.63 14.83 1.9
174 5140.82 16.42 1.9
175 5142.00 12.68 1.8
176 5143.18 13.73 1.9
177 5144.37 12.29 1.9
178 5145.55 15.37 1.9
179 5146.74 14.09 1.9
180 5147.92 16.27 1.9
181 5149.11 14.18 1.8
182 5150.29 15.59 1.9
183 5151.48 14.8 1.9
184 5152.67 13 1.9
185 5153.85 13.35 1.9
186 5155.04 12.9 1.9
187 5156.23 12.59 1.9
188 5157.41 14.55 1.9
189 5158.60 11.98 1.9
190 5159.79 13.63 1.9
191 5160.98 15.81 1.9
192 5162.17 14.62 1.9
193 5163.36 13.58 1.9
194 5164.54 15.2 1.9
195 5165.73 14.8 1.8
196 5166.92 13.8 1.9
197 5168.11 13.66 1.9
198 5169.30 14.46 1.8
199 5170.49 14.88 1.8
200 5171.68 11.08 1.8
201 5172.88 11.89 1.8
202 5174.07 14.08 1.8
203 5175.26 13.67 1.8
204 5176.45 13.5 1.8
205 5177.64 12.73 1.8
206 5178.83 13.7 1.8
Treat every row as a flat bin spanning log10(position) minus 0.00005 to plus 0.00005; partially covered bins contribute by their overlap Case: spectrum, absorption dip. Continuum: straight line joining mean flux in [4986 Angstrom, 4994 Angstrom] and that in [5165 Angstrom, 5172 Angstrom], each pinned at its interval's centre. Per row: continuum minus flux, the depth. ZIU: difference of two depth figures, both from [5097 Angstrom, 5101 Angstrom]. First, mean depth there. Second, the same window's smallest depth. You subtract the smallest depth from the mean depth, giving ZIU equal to 1.3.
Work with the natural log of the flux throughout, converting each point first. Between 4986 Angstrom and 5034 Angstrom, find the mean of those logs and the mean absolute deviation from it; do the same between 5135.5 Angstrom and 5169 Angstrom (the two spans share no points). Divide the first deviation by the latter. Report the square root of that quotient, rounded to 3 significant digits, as 1.16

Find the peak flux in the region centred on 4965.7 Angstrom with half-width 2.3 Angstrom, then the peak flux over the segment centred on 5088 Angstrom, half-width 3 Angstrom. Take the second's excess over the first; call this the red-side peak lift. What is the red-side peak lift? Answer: 1.4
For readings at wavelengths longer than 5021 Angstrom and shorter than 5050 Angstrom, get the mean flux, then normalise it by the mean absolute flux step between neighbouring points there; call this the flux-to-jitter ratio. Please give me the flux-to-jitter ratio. 6.8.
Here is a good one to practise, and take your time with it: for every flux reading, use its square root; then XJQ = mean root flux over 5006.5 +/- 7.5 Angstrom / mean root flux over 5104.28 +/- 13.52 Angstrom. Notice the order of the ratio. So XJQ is 1.00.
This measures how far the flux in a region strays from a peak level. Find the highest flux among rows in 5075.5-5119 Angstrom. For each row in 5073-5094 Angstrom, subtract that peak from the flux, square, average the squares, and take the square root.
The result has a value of 4.2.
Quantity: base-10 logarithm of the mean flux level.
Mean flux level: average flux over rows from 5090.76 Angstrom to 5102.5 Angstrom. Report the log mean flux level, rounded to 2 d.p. 1.14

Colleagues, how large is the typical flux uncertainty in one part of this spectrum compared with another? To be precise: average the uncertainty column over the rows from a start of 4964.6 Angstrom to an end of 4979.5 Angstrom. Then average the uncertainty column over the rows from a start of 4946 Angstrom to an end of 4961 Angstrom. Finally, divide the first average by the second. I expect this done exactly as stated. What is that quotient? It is 1.00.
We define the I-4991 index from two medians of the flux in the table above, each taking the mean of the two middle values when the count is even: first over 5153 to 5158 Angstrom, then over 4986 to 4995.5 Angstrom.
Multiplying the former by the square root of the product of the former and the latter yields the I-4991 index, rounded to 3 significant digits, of 180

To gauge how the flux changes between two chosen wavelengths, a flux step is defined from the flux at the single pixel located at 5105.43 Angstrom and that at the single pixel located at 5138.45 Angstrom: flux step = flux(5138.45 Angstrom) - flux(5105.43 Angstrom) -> -2.8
